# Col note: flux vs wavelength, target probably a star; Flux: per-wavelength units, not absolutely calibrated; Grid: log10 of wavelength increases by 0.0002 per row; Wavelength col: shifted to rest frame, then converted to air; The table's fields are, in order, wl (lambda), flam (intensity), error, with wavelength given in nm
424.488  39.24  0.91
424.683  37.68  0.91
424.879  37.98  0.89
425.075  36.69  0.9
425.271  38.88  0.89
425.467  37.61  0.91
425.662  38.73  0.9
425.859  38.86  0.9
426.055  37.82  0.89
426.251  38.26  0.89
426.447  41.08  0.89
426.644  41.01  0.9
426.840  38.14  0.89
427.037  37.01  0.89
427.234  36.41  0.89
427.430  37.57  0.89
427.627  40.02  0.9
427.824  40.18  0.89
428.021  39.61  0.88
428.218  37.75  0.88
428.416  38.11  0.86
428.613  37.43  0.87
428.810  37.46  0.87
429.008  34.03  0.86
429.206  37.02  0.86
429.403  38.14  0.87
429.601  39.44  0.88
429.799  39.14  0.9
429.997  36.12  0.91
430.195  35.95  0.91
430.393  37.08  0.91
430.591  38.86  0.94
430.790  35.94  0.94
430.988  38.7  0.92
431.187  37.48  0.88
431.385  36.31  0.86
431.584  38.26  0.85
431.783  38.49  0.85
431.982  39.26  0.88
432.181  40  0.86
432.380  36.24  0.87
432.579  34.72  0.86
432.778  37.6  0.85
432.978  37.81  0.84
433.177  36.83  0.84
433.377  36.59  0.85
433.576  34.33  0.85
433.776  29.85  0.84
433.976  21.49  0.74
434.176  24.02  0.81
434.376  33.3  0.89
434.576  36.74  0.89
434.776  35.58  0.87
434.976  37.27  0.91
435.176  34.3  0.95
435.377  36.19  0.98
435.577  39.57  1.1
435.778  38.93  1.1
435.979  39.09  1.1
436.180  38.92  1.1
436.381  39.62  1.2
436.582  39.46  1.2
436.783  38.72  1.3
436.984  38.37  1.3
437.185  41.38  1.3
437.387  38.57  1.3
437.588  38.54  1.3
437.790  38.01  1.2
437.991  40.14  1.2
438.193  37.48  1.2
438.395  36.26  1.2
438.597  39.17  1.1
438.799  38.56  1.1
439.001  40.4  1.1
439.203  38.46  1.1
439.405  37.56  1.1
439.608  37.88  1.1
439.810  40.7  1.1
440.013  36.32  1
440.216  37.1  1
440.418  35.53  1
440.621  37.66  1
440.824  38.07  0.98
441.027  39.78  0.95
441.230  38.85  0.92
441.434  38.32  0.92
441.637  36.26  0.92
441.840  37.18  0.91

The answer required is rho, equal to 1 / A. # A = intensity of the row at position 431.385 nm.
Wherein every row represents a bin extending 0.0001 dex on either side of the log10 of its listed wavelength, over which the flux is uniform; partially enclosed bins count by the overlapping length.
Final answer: 0.0275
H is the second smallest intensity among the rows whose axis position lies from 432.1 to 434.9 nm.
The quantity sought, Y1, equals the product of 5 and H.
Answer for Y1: 120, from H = 24.02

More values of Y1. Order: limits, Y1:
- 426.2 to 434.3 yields 120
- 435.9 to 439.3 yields 187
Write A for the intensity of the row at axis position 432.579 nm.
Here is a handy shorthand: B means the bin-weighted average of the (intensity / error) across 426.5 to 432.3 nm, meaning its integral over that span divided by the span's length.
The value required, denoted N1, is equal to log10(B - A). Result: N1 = 0.91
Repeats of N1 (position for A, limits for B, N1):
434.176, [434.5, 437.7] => 1.02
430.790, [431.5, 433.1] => 0.91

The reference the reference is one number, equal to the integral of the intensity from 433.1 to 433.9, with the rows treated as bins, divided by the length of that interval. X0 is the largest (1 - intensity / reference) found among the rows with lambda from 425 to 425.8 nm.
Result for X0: -0.081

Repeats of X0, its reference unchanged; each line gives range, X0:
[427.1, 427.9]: -0.073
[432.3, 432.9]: -0.023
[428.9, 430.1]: -0.003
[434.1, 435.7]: 0.292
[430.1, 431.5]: -0.059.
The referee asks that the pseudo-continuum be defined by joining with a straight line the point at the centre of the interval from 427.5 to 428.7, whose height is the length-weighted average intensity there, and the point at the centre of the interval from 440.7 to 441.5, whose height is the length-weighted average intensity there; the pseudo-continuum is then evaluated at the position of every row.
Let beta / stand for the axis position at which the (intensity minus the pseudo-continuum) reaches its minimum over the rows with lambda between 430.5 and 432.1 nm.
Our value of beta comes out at 430.790 nm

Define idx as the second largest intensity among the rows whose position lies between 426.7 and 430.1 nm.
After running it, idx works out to 40.02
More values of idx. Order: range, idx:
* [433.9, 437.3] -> 39.62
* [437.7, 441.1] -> 40.4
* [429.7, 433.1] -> 39.26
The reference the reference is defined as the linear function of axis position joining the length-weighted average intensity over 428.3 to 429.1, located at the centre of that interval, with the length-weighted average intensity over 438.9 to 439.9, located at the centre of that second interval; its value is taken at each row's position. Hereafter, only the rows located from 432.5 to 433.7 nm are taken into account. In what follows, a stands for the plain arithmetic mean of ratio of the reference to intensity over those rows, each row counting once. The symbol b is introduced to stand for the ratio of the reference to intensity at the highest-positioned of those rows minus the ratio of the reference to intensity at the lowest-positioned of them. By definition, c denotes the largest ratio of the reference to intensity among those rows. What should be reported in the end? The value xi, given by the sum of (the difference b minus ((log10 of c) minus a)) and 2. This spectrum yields 3.02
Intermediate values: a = 1.04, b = 0.02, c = 1.10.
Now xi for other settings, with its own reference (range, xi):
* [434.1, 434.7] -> 2.51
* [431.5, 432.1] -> 2.96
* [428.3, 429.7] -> 2.93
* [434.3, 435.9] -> 2.83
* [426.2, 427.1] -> 2.97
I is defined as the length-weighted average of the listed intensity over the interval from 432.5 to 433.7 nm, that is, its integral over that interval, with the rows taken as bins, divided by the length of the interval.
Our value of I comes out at 36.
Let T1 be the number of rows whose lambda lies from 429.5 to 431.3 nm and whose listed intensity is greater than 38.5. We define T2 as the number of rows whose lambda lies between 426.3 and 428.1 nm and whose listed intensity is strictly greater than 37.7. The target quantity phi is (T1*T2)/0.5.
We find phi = 48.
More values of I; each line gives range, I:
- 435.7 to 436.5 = 39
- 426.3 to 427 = 40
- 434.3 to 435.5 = 36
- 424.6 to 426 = 38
